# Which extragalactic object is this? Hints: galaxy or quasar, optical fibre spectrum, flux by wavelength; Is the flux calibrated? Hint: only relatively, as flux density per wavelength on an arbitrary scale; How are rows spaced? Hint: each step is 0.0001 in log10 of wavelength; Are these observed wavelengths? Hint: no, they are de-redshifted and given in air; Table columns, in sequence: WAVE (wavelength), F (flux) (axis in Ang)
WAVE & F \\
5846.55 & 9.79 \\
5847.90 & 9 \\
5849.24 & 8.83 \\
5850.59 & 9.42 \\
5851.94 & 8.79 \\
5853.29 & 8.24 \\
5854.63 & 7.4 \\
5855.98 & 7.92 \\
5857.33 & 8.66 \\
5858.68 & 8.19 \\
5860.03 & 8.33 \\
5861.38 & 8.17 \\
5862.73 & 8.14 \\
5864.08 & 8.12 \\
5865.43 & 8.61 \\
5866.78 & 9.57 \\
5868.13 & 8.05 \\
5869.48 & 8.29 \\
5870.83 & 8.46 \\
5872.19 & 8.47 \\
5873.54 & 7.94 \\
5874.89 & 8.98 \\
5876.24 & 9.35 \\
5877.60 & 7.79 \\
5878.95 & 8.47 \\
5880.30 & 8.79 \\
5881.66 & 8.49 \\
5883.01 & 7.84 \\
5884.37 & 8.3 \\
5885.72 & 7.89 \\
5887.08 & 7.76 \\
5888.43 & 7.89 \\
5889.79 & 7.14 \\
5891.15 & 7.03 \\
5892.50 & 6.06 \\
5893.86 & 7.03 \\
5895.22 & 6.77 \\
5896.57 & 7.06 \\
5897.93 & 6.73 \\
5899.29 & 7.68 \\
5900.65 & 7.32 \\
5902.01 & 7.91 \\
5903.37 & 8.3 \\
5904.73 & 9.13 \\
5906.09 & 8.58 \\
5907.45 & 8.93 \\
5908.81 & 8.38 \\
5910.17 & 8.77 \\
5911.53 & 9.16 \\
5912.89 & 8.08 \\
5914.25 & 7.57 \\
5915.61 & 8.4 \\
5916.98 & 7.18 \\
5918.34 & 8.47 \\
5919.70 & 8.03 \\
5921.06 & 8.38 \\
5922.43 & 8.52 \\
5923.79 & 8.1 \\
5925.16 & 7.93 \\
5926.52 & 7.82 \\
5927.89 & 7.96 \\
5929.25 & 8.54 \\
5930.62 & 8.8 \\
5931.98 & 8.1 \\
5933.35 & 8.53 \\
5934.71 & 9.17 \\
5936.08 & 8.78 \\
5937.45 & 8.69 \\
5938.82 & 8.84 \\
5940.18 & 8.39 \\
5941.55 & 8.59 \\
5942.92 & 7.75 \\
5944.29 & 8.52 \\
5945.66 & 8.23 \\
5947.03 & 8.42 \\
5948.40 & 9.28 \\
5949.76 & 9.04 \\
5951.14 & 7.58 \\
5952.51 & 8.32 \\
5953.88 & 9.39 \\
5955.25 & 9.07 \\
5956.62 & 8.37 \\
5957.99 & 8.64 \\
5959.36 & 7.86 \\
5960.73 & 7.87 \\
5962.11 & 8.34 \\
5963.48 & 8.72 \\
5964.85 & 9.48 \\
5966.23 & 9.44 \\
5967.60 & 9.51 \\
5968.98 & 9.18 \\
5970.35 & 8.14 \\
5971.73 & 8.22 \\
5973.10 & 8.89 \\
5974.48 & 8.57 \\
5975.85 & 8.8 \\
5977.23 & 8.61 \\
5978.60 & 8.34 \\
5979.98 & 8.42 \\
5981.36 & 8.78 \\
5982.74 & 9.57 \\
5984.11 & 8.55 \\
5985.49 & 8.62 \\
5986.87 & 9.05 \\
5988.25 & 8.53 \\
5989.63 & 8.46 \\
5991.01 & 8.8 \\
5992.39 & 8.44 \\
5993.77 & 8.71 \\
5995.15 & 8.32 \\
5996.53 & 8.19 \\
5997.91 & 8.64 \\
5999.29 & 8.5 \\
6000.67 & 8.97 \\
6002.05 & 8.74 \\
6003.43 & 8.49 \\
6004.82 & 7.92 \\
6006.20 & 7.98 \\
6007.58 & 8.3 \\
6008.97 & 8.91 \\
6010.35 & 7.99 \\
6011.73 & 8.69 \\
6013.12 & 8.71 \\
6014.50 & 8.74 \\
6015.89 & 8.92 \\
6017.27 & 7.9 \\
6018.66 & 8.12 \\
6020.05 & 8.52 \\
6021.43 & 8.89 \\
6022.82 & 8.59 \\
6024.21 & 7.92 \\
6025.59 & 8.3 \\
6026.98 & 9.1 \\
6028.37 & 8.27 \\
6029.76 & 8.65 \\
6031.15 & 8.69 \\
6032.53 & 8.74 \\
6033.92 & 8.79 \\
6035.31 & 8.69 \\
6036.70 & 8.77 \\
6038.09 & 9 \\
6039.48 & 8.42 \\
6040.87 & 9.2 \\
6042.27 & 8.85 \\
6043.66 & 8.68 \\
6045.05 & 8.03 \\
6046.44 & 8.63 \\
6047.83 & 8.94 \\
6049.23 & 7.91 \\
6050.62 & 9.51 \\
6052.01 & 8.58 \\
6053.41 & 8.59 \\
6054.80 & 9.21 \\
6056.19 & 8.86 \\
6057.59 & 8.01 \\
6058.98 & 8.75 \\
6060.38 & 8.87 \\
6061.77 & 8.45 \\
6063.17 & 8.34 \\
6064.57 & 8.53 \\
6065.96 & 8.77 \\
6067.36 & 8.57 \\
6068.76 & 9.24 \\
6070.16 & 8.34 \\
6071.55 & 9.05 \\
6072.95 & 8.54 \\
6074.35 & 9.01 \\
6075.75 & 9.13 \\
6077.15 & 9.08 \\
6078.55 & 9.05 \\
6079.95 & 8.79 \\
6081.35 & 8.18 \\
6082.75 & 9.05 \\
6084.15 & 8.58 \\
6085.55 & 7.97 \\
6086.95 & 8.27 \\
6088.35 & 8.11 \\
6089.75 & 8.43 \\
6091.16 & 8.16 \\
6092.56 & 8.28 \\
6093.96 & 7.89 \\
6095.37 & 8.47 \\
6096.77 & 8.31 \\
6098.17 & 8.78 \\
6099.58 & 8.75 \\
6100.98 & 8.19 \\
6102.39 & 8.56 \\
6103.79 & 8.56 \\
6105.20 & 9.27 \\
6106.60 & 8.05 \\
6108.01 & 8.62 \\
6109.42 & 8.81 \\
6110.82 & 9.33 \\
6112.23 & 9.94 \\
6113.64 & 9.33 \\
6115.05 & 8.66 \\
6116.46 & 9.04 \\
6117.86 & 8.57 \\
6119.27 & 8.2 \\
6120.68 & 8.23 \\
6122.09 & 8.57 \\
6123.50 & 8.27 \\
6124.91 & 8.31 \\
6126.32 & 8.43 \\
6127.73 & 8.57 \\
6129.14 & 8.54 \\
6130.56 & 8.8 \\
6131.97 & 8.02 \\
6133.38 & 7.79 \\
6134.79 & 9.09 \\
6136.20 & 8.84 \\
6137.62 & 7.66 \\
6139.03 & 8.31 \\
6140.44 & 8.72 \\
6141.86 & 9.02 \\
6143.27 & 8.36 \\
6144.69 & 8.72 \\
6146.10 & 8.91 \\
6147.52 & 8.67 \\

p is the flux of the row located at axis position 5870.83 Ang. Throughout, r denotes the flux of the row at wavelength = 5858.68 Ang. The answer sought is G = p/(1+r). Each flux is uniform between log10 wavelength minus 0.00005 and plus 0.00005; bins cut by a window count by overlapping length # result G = 0.92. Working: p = 8.46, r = 8.19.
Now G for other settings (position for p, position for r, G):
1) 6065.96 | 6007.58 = 0.94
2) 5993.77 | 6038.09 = 0.87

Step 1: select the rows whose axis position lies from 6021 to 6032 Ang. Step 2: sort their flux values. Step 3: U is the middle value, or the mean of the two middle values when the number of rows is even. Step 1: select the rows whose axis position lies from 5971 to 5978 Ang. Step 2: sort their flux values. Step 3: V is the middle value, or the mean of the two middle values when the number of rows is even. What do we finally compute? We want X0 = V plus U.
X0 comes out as 17.2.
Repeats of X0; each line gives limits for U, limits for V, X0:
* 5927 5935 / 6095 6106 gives 17.1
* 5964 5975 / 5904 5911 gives 17.8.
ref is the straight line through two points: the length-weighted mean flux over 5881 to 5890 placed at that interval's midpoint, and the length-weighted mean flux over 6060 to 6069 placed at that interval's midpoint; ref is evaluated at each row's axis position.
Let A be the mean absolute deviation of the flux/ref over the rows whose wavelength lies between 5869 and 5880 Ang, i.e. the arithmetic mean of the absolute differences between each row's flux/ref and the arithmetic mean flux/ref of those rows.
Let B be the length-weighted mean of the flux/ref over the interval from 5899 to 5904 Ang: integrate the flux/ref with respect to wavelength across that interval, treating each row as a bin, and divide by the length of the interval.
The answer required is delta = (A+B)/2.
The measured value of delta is 0.509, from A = 0.044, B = 0.975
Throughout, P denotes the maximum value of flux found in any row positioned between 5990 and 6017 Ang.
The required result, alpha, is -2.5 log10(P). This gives -2.38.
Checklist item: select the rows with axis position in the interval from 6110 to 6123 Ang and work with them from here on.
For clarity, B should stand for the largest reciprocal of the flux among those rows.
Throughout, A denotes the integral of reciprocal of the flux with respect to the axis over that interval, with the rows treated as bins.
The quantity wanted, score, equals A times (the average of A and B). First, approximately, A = 1.47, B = 0.122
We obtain 1.17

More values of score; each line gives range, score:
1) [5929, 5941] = 1.05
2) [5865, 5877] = 1.06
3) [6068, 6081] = 1.16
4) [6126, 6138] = 1.11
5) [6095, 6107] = 1.07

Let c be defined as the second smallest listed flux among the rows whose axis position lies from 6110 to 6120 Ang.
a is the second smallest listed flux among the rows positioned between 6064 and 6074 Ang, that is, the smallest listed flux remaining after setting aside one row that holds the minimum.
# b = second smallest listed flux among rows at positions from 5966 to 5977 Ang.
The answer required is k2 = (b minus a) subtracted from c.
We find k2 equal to 8.88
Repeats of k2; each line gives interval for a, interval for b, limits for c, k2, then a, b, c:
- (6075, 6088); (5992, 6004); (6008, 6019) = 7.85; 8.18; 8.32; 7.99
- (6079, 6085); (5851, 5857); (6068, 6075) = 9.20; 8.58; 7.92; 8.54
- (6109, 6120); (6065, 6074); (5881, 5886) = 7.92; 8.57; 8.54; 7.89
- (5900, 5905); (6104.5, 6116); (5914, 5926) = 6.86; 7.91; 8.62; 7.57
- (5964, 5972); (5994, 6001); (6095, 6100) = 8.37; 8.22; 8.32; 8.47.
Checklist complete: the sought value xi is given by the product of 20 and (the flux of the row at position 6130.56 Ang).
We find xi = 176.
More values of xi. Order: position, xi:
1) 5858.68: 164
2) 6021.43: 178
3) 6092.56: 166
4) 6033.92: 176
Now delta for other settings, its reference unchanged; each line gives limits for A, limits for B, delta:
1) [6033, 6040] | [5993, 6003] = 0.521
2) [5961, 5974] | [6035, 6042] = 0.544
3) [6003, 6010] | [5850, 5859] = 0.553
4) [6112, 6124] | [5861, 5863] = 0.546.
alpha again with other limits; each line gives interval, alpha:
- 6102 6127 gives -2.49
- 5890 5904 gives -2.30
